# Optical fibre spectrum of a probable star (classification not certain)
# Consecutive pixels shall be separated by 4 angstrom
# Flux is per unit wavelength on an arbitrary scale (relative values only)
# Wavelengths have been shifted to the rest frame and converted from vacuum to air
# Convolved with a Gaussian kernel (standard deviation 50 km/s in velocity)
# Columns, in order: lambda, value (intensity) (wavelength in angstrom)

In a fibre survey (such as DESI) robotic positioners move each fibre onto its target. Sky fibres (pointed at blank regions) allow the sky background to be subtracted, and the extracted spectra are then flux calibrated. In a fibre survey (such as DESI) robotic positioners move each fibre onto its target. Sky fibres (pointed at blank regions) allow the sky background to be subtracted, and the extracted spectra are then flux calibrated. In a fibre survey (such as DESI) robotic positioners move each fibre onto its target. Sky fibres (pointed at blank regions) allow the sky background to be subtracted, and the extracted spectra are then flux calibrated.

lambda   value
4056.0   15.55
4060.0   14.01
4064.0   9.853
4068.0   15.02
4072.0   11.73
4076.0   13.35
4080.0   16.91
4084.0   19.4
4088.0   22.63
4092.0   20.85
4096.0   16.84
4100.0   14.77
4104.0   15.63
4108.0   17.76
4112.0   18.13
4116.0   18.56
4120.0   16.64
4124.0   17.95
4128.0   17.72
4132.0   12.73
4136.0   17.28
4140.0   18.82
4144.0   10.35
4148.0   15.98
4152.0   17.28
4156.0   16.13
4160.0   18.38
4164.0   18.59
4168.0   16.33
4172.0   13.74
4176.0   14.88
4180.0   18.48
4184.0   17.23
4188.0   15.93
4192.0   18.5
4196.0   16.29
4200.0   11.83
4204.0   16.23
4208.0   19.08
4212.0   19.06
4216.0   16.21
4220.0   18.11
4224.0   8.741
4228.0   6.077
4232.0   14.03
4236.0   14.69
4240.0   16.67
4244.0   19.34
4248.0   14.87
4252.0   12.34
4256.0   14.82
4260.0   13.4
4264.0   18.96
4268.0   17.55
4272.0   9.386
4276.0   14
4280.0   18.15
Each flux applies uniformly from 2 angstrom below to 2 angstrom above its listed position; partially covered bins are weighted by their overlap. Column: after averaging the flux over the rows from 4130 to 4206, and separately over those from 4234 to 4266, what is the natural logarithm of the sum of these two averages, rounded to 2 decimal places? 3.46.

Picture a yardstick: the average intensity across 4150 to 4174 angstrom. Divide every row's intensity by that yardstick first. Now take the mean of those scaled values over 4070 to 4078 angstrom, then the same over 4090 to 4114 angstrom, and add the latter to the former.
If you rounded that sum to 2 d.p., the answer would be 1.78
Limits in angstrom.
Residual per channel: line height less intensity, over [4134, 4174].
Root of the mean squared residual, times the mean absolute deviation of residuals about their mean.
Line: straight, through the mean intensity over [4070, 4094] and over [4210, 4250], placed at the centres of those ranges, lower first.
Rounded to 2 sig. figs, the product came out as 4.4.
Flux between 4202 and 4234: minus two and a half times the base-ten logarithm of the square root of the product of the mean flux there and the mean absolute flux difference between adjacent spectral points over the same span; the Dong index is -2.20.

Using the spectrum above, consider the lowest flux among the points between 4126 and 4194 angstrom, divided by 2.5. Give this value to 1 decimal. 4.1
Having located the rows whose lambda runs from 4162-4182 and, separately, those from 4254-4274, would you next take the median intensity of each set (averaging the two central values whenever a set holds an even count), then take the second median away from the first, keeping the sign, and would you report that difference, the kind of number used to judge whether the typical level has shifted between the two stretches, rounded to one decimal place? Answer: 1.5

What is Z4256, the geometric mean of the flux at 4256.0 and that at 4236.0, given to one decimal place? 14.8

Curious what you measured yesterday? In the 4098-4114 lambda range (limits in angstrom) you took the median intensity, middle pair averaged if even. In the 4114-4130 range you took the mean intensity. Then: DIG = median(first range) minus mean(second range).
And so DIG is -1.02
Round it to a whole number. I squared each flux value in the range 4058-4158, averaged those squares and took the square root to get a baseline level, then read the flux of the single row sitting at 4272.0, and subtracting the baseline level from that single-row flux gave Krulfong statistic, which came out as -7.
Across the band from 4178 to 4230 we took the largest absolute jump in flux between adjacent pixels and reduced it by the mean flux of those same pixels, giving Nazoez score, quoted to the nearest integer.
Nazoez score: -6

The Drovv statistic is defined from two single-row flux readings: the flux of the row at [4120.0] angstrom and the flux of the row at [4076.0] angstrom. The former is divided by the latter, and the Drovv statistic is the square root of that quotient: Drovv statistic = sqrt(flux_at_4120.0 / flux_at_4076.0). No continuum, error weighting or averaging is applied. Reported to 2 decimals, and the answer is 1.12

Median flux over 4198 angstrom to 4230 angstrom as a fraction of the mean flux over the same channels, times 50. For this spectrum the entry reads 56.3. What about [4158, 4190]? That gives 50.3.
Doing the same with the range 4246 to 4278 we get 50.0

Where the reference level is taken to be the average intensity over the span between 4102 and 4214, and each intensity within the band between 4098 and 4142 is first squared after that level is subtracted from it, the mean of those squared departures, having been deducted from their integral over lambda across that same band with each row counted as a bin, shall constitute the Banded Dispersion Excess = 137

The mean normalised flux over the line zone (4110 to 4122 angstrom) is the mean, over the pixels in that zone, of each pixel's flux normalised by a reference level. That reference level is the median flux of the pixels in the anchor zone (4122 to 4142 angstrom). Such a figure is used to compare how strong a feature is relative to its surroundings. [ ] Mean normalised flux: 1.00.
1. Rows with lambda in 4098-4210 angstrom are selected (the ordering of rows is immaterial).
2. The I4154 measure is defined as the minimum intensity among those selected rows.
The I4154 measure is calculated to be 10.35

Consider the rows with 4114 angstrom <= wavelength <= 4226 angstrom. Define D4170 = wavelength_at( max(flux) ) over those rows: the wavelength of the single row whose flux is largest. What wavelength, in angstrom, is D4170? 4208.0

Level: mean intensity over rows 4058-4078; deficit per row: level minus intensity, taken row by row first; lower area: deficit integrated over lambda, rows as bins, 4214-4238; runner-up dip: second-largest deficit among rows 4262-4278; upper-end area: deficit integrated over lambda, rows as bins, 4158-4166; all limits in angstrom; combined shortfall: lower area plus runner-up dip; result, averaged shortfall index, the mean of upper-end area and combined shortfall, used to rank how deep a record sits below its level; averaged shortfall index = -26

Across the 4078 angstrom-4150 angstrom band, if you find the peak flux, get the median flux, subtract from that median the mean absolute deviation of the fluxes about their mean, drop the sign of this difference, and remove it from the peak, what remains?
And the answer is 7.1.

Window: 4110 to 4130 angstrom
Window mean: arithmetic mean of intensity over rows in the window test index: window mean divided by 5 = 3.6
